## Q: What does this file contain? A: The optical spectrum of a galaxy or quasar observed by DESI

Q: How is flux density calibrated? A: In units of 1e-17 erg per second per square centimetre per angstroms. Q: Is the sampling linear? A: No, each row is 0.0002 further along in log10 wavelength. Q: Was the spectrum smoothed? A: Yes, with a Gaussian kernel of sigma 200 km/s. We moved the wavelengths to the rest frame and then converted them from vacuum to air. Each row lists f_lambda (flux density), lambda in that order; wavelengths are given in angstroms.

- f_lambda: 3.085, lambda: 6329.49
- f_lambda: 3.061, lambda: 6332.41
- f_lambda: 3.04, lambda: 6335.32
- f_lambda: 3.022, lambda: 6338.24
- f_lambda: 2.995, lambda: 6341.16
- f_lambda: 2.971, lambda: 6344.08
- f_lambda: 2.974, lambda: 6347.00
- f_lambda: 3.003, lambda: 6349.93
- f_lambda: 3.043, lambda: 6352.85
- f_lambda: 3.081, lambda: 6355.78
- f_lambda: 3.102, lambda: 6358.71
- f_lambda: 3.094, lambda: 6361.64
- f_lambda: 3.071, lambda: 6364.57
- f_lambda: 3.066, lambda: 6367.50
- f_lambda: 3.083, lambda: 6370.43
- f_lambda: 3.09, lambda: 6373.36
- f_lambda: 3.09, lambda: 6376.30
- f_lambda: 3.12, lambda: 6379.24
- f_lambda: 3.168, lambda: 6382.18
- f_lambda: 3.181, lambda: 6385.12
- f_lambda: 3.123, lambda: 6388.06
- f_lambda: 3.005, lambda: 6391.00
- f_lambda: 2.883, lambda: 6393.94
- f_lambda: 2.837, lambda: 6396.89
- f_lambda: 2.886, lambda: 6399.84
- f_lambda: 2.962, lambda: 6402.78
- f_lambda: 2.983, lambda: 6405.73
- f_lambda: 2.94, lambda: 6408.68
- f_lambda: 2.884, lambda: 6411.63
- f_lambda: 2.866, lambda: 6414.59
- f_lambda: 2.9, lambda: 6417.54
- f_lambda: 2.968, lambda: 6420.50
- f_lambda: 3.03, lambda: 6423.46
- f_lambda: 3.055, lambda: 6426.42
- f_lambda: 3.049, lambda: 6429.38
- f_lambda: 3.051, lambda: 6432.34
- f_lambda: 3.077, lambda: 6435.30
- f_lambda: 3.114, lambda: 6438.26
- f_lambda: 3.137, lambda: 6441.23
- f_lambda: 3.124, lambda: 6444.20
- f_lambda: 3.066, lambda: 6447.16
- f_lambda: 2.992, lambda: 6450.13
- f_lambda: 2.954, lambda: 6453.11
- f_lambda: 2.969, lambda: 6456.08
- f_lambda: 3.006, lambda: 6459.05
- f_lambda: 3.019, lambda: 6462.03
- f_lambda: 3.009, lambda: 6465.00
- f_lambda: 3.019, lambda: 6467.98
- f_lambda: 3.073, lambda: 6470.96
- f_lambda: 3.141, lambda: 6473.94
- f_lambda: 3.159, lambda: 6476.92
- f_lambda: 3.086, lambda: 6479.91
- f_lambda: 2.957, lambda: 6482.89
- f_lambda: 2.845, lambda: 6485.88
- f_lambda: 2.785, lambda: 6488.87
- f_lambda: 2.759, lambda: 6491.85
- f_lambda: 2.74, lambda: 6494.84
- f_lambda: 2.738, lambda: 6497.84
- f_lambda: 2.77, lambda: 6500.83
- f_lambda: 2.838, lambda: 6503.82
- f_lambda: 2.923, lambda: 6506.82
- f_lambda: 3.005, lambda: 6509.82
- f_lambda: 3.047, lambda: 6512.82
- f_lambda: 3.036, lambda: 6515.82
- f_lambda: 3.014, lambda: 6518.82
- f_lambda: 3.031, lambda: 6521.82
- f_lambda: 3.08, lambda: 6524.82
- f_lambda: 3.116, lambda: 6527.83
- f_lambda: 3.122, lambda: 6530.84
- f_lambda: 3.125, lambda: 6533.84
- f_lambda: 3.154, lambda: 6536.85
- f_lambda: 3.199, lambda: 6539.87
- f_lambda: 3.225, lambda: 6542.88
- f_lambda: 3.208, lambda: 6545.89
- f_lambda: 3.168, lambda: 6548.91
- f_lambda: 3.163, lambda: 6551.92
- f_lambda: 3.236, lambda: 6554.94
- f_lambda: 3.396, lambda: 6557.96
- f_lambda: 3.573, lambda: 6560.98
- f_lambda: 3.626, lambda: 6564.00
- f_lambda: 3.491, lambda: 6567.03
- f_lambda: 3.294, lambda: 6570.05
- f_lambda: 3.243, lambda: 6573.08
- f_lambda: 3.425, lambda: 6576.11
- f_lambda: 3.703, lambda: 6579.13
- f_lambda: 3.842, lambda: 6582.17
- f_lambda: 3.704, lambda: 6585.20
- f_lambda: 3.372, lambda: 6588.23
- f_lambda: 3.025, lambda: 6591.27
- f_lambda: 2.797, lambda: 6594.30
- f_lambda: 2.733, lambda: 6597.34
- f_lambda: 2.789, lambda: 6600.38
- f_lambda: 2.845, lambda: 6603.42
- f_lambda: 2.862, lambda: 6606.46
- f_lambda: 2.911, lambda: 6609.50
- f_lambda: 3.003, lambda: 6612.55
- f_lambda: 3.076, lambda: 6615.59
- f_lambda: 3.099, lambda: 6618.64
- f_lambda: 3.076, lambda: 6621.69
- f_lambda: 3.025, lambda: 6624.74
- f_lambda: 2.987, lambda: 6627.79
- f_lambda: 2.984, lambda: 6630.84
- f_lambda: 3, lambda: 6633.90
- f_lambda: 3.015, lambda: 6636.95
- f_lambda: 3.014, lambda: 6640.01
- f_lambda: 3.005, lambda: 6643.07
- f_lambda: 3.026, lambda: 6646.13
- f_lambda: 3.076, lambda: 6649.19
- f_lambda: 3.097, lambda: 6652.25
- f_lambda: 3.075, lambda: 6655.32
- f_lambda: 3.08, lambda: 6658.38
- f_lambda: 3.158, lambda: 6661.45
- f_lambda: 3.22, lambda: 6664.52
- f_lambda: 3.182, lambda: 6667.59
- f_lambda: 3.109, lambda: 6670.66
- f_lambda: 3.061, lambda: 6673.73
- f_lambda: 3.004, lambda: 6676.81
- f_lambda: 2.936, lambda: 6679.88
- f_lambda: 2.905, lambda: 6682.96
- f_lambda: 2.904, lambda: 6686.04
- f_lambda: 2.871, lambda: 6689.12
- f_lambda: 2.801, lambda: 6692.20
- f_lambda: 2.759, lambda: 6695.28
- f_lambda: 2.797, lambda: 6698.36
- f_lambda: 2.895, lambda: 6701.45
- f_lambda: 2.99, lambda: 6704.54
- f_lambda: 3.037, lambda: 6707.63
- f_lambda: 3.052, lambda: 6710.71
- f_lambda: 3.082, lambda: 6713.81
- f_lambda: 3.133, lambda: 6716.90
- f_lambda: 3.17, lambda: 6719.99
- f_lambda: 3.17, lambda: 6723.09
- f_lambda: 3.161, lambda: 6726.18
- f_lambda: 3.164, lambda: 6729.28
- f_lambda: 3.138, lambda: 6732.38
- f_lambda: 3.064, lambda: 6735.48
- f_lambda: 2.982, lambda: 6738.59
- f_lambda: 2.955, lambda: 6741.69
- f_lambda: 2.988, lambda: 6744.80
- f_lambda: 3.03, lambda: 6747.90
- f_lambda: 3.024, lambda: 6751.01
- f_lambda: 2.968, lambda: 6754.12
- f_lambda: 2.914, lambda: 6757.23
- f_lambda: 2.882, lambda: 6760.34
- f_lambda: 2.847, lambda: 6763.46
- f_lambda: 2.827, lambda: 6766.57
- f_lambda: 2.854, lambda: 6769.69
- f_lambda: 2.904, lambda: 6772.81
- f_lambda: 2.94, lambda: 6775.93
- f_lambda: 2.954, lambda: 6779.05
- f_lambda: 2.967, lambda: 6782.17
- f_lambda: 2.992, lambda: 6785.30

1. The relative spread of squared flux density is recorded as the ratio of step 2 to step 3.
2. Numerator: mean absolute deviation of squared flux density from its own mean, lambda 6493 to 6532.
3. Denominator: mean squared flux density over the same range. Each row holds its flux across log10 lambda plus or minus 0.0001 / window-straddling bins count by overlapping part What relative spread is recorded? 0.080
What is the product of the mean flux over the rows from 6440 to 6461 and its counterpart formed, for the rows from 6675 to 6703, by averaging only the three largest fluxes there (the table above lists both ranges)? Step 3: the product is 8.9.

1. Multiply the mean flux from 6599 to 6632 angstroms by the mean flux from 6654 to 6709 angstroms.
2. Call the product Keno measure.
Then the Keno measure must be 8.87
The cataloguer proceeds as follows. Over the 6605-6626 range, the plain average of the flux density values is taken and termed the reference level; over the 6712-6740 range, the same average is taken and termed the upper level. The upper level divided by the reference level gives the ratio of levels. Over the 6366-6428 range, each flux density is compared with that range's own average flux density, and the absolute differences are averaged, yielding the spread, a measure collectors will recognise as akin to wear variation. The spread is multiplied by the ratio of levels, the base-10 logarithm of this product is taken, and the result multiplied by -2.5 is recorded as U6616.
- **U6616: 2.6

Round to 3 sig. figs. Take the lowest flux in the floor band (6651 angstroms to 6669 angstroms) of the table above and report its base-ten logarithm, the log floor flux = 0.488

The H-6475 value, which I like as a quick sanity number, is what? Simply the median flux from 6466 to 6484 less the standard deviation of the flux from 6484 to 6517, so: 2.96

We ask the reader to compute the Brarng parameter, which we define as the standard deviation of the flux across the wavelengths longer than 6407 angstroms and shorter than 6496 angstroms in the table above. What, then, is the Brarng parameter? 0.11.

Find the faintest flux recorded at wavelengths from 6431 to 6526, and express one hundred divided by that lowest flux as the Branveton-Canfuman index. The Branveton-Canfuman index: 36.5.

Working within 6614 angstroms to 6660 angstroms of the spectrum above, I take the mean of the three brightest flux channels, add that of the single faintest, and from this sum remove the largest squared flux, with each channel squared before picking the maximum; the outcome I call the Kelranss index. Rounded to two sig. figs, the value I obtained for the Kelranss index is -3.5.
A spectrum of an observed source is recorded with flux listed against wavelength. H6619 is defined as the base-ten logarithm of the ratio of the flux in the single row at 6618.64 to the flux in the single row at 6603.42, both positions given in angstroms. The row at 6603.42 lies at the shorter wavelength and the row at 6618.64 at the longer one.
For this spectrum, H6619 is 0.037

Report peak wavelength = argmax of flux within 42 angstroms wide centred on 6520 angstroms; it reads 6539.87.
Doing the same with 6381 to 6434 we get 6385.12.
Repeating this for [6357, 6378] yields 6358.71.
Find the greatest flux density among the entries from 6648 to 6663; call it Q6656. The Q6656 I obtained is 3.158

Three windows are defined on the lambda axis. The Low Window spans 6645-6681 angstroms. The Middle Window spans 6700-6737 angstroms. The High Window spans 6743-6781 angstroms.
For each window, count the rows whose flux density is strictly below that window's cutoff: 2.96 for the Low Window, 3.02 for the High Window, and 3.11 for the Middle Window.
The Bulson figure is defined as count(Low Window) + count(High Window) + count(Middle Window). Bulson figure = 17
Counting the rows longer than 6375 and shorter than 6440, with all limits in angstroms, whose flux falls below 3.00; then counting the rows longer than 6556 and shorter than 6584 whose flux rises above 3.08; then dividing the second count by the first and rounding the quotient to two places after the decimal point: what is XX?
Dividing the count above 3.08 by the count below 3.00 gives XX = 0.90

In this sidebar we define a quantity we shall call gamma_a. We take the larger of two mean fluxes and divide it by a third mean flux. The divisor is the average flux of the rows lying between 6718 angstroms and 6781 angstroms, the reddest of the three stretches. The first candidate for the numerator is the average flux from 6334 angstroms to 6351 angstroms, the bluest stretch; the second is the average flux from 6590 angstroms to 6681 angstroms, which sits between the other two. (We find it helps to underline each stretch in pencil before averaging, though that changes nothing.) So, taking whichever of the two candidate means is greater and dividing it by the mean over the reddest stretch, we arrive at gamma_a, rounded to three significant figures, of 1.00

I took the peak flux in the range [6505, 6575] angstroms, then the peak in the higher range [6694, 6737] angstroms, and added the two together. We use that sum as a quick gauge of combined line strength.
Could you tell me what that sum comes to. 6.80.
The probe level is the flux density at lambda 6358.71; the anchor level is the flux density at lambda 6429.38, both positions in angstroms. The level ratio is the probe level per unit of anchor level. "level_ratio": 1.02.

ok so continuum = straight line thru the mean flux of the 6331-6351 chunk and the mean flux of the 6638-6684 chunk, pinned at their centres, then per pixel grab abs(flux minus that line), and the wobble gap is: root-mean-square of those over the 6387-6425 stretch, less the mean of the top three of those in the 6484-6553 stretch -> -0.18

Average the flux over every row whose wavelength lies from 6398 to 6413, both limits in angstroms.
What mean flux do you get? 2.93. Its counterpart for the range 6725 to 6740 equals 3.10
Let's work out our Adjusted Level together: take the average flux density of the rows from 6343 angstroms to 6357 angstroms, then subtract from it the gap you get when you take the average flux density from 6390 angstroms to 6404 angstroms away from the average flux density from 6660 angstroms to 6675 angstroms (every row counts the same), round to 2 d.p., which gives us 2.78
